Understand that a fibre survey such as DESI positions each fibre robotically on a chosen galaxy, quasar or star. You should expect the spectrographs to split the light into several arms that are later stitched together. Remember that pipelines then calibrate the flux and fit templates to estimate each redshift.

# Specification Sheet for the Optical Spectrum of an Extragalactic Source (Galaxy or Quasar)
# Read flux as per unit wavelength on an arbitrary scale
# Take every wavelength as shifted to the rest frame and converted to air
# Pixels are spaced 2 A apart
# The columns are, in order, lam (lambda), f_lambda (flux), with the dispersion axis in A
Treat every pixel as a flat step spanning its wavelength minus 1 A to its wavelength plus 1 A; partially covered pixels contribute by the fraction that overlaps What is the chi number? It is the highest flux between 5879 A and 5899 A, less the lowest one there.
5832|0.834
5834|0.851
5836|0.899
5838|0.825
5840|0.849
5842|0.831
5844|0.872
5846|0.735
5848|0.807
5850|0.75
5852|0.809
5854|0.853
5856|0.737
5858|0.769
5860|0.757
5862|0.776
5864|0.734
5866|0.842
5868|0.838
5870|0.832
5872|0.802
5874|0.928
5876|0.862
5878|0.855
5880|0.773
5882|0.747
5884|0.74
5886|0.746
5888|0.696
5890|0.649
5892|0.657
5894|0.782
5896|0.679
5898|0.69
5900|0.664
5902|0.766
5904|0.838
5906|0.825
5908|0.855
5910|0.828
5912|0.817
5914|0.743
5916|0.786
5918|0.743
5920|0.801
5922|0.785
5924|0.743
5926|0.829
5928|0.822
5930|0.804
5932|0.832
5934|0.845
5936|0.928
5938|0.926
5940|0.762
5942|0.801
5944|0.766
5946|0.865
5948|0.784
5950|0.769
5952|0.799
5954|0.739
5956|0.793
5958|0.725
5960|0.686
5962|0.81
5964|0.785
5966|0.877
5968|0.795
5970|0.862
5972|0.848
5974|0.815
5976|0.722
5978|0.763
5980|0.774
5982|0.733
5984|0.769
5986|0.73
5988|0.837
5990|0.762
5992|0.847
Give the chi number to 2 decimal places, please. 0.13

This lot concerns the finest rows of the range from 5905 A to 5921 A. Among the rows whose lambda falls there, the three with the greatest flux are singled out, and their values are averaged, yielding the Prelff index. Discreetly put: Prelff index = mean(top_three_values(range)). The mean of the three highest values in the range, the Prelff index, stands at 0.84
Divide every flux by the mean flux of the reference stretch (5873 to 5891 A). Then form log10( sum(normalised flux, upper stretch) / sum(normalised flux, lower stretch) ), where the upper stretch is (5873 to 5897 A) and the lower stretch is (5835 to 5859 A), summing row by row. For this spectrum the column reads -0.029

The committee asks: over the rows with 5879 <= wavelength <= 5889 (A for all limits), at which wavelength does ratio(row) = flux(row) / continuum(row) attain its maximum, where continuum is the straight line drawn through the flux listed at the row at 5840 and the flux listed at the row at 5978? 5880 A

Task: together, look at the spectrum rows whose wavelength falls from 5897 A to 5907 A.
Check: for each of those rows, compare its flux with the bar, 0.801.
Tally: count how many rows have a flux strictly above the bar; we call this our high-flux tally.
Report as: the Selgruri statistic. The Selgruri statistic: 2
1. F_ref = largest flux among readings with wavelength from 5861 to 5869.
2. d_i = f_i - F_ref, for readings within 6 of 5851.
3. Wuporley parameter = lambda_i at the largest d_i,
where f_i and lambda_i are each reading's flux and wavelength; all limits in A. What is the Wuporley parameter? 5854 A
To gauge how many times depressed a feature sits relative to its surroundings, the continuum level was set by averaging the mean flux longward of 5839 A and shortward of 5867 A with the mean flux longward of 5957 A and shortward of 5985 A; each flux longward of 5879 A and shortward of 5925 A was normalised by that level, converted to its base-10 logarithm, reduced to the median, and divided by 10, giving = -0.0024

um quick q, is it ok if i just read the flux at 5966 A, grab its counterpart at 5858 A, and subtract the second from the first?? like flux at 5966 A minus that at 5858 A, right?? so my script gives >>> 0.11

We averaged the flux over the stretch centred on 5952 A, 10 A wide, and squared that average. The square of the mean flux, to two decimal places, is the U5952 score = 0.60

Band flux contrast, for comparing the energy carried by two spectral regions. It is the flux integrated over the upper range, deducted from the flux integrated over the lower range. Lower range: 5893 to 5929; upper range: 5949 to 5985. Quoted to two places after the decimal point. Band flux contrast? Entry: -0.14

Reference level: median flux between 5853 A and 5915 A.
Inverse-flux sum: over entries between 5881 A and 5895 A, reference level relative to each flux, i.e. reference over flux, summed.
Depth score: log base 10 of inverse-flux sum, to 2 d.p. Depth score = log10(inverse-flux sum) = 0.88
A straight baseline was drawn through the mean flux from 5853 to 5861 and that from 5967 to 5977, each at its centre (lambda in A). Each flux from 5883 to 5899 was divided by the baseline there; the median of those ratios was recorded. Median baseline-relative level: 0.88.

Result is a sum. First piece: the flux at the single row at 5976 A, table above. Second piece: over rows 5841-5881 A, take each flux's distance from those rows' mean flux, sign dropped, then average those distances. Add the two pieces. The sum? 0.77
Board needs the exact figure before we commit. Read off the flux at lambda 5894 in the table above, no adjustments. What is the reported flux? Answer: 0.782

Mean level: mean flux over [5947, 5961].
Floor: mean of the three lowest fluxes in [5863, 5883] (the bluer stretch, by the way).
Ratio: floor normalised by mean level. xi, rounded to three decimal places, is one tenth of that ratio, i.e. 0.099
